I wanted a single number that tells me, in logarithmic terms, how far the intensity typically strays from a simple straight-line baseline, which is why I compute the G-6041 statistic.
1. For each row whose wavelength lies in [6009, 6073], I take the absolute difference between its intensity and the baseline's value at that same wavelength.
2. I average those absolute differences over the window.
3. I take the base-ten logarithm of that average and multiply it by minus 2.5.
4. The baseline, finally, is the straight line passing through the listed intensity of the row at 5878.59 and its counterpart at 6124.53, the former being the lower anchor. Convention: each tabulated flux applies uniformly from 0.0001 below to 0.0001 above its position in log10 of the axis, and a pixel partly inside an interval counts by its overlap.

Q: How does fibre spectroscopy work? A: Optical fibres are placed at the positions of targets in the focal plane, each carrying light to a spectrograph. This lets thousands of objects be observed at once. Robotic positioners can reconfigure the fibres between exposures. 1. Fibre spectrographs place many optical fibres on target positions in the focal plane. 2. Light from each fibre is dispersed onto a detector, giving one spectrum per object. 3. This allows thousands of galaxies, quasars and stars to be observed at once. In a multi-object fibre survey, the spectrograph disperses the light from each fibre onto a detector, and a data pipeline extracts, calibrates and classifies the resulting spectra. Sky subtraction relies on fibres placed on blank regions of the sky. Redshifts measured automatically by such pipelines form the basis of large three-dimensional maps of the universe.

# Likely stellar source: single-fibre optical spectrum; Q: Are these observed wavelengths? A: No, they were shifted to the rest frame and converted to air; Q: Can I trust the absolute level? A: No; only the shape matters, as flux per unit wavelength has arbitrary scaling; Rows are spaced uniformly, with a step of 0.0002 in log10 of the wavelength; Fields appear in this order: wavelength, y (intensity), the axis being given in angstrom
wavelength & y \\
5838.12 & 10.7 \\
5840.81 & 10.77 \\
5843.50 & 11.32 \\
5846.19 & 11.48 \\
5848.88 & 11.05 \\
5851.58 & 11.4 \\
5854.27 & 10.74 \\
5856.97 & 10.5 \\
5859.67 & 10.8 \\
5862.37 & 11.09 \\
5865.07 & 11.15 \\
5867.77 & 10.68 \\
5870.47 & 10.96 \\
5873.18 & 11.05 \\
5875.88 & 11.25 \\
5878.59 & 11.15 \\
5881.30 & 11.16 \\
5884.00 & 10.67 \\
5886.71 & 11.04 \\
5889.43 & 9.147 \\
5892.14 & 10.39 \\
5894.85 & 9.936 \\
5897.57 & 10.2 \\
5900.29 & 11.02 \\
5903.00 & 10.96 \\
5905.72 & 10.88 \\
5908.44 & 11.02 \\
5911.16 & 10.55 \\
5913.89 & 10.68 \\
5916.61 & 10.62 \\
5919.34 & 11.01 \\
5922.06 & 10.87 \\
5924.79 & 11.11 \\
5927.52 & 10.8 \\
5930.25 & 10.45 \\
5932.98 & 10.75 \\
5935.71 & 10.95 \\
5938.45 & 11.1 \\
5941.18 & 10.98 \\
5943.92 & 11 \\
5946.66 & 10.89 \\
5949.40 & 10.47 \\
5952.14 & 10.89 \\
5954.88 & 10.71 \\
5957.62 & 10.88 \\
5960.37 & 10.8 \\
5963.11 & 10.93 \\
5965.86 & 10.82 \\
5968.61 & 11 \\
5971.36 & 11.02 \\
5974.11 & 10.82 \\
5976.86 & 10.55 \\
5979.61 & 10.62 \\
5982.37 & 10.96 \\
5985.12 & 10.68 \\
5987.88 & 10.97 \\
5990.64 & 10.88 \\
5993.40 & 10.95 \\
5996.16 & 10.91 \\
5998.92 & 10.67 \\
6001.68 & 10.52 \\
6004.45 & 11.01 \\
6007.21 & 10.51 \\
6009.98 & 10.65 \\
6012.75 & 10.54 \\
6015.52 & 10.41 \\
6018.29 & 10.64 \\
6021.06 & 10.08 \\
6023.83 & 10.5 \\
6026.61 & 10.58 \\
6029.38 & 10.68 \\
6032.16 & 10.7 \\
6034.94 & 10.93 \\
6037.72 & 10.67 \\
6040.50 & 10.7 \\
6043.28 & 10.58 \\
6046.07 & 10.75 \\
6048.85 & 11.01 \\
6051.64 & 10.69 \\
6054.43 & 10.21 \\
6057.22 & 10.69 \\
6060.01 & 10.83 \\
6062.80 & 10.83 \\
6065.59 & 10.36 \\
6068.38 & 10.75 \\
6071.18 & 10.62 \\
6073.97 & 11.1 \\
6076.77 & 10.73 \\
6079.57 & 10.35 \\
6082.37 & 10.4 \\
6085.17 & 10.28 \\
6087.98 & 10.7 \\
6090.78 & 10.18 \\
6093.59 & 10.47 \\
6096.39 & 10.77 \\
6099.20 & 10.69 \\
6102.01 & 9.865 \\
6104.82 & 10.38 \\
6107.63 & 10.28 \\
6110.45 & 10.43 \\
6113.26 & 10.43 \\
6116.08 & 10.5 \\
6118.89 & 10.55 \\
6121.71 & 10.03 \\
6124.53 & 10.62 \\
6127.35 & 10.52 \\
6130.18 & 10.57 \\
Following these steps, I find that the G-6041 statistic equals 1.65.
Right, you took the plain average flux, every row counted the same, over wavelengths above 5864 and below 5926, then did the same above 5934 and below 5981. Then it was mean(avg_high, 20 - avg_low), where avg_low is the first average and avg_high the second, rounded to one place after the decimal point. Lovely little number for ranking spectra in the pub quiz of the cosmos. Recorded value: 10.0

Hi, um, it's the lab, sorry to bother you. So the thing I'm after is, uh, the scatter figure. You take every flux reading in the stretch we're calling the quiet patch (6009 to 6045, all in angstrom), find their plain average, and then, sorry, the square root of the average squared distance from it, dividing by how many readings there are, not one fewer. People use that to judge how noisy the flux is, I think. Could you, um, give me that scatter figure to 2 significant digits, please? 0.19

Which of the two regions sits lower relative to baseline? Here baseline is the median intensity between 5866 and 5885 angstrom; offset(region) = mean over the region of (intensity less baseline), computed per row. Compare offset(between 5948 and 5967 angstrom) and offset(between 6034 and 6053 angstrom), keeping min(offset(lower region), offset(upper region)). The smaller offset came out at -0.29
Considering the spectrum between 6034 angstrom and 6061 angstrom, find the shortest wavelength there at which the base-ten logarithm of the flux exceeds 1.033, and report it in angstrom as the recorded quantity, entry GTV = 6034.94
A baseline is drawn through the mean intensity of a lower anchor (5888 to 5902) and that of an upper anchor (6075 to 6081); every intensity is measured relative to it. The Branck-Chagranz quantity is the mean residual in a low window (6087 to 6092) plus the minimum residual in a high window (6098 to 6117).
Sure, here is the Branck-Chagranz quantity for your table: -0.9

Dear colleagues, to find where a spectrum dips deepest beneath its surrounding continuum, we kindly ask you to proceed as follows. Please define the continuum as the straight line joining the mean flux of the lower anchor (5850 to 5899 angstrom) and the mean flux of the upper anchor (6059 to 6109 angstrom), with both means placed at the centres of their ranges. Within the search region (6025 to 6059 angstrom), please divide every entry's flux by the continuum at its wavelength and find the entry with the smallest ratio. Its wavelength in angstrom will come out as 6054.43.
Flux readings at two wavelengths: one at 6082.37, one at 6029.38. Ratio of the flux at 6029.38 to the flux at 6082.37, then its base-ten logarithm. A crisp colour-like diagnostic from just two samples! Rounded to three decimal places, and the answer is 0.012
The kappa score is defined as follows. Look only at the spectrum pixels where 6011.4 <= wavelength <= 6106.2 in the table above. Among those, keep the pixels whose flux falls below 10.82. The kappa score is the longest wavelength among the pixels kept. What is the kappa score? 6104.82 angstrom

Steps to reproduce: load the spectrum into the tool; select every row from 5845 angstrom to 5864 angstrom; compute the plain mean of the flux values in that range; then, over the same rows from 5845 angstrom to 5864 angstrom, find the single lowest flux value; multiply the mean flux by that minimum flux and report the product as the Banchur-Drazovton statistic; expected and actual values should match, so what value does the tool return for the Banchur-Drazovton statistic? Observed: 116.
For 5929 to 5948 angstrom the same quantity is 114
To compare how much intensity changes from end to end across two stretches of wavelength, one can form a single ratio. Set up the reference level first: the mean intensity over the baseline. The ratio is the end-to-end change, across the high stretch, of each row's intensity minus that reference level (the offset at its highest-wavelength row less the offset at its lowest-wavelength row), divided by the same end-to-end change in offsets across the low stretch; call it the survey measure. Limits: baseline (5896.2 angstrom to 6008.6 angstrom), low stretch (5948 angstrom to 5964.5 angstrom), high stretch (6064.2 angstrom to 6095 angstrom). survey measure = 0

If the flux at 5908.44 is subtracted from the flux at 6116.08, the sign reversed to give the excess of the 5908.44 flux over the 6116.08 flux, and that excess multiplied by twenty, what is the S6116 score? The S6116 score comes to 10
